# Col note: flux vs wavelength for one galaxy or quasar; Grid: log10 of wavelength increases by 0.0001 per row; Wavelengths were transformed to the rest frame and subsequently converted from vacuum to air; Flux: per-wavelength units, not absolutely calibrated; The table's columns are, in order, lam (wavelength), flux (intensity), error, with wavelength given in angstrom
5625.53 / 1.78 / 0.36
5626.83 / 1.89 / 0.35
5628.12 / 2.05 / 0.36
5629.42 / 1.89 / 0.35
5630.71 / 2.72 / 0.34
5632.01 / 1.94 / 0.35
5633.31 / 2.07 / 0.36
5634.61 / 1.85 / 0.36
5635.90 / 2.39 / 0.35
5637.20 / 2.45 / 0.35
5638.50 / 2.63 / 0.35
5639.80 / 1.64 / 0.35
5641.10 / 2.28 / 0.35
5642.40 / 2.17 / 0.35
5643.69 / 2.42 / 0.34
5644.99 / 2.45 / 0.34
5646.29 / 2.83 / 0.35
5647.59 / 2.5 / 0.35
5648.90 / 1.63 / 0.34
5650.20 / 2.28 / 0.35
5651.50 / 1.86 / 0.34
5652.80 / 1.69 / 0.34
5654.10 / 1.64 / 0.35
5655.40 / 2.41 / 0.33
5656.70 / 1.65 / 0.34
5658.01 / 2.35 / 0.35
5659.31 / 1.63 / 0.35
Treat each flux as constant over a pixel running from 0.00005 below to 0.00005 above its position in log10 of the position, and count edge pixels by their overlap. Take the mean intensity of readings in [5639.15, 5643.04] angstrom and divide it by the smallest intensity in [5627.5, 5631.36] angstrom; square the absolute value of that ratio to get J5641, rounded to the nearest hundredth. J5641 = 1.15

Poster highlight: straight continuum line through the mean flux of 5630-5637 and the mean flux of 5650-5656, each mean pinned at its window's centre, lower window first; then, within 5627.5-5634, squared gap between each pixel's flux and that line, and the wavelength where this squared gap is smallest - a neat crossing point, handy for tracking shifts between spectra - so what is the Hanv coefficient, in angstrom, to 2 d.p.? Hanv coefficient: 5633.31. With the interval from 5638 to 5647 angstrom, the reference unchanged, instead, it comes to 5642.40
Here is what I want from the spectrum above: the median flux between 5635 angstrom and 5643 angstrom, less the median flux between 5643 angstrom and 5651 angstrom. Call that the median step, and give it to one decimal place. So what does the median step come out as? -0.1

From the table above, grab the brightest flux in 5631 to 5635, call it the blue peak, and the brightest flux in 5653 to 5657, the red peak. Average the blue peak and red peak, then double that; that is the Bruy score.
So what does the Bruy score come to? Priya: 4.5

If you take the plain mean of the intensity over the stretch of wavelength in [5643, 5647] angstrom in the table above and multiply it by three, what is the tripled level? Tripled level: 7.7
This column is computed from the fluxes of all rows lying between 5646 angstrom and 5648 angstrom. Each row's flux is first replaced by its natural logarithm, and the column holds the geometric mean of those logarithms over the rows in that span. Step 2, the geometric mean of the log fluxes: 0.976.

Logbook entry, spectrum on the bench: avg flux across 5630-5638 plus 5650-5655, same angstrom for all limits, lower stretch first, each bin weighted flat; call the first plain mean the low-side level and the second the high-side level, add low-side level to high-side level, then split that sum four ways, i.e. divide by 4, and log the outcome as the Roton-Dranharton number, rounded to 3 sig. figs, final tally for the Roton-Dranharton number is 1.03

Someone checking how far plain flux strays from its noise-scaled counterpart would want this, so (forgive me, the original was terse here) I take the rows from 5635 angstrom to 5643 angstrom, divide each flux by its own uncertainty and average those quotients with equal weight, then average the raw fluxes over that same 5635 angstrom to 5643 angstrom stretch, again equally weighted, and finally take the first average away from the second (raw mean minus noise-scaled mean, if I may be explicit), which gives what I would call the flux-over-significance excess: -4.2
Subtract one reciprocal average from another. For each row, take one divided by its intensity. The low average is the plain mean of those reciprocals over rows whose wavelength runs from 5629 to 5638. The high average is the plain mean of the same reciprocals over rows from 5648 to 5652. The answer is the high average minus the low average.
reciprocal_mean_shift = 0.06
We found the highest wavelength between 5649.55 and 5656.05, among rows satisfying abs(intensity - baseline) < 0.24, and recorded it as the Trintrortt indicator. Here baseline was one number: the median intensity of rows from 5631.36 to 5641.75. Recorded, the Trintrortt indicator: 5655.40 angstrom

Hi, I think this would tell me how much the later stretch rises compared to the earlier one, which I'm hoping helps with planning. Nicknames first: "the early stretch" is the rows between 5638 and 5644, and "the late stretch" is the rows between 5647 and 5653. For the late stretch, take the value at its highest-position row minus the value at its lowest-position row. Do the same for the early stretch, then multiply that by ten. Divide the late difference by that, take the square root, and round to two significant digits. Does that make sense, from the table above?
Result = 0.62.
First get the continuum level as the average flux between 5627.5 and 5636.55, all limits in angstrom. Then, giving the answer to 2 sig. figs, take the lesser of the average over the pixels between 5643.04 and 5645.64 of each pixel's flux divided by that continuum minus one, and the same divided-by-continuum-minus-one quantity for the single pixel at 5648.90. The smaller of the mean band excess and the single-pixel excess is -0.23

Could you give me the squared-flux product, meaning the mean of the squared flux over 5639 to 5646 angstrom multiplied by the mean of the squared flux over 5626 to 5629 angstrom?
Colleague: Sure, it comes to 19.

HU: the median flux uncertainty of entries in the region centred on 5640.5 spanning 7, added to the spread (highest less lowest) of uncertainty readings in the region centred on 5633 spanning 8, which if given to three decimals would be 0.370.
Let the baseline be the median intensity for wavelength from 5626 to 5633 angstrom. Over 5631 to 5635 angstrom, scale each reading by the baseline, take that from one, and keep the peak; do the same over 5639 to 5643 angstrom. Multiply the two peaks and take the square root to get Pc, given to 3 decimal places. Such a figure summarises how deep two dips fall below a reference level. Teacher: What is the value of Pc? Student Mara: 0.085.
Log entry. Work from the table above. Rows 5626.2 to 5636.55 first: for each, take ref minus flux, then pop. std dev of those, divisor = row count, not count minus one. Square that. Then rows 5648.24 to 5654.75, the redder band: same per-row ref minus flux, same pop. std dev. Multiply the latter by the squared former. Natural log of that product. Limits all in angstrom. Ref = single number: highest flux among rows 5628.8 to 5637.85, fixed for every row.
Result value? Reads -3.9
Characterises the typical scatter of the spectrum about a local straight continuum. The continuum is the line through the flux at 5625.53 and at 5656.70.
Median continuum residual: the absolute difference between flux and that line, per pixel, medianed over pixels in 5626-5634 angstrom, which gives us 0.23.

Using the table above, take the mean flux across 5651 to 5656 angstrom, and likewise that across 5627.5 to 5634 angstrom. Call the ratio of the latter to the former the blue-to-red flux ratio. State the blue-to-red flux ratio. 1.12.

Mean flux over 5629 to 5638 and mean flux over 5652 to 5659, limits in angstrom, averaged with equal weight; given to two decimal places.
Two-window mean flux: 2.07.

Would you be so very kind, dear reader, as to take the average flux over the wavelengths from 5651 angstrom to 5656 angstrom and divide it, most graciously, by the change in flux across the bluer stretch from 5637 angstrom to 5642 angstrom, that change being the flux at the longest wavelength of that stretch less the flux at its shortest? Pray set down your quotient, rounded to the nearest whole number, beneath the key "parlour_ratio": -11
